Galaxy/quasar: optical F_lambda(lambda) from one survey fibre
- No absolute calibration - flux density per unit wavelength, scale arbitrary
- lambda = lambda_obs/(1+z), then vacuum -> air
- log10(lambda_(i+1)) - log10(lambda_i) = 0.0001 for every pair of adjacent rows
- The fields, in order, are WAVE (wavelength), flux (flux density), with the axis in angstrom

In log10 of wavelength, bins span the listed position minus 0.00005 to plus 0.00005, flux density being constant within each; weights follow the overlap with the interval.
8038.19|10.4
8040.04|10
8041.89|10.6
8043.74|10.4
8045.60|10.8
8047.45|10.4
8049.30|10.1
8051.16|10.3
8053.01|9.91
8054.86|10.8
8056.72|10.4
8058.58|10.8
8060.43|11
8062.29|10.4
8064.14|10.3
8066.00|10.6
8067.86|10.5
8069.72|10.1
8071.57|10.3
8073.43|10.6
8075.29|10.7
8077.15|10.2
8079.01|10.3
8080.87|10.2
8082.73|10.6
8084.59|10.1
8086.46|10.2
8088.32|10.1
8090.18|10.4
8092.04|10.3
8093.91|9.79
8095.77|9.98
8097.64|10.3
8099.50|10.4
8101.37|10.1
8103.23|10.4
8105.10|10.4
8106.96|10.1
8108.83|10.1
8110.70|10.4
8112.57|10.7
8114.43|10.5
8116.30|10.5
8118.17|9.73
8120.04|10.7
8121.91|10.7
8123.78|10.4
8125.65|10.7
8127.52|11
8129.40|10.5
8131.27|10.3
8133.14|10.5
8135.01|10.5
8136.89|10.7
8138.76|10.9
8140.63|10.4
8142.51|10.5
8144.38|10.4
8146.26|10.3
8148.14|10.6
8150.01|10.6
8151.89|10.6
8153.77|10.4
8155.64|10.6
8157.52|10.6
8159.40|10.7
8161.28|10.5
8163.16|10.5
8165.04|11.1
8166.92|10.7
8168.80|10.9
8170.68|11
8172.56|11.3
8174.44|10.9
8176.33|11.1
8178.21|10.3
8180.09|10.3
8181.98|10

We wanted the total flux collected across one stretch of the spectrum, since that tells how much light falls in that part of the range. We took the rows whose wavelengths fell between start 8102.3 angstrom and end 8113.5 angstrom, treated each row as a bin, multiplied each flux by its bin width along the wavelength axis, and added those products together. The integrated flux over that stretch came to 115.9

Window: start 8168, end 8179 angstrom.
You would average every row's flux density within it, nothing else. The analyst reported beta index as 10.9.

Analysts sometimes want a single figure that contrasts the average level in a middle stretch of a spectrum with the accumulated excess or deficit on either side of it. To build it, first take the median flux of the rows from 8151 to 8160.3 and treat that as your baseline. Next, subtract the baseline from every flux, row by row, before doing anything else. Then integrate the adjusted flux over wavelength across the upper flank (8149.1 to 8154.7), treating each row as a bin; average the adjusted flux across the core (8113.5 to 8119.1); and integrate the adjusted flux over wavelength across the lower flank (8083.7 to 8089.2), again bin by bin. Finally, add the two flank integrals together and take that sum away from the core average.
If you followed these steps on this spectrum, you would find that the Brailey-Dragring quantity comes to 2.6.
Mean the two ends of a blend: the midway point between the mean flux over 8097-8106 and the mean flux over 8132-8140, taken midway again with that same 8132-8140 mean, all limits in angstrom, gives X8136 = 10.6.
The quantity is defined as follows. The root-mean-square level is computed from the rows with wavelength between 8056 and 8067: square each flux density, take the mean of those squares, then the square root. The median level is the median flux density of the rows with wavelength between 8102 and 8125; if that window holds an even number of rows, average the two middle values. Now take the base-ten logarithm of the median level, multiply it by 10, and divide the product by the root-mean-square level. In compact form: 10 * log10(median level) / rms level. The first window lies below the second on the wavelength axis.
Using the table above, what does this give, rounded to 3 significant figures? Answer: 0.961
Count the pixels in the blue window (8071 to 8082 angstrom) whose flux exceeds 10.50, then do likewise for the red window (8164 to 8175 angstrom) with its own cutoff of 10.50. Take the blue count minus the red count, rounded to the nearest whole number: -4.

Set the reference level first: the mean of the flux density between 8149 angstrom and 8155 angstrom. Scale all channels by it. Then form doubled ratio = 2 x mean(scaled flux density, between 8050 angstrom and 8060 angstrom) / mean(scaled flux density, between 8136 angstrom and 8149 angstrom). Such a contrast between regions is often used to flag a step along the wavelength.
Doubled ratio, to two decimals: 1.98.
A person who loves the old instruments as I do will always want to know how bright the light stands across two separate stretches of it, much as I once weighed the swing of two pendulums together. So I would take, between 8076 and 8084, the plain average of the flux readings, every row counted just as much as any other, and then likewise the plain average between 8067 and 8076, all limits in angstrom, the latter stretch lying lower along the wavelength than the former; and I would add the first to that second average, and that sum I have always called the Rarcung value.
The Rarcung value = 20.8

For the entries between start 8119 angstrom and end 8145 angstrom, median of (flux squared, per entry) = 110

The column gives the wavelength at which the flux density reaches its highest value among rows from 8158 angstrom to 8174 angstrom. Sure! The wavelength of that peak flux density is 8172.56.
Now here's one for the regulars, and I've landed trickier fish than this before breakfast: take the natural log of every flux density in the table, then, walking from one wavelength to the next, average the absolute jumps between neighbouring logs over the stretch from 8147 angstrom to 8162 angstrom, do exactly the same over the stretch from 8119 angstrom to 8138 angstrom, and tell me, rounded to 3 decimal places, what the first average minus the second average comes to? -0.011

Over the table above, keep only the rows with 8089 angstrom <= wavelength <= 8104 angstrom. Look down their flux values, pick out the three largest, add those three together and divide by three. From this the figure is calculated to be 10.4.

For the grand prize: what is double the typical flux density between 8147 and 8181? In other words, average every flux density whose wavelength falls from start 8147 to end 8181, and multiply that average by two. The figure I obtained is 21.4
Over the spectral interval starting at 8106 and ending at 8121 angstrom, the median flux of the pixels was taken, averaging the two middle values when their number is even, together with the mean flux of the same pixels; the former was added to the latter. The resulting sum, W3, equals 20.79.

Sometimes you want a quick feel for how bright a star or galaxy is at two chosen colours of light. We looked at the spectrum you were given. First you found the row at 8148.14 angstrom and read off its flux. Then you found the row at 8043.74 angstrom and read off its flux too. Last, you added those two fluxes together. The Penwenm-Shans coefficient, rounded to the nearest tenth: 21.0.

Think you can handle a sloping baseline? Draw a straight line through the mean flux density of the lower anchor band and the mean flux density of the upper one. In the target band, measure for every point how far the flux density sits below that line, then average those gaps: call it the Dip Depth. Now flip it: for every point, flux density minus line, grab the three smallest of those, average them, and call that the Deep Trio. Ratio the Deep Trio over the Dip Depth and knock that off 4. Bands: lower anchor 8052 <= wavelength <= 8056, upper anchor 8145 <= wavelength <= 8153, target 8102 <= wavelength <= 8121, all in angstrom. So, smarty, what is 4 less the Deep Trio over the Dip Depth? 9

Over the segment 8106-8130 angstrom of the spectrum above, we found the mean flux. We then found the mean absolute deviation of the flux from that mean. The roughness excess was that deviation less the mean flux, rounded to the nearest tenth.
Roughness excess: -10.2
